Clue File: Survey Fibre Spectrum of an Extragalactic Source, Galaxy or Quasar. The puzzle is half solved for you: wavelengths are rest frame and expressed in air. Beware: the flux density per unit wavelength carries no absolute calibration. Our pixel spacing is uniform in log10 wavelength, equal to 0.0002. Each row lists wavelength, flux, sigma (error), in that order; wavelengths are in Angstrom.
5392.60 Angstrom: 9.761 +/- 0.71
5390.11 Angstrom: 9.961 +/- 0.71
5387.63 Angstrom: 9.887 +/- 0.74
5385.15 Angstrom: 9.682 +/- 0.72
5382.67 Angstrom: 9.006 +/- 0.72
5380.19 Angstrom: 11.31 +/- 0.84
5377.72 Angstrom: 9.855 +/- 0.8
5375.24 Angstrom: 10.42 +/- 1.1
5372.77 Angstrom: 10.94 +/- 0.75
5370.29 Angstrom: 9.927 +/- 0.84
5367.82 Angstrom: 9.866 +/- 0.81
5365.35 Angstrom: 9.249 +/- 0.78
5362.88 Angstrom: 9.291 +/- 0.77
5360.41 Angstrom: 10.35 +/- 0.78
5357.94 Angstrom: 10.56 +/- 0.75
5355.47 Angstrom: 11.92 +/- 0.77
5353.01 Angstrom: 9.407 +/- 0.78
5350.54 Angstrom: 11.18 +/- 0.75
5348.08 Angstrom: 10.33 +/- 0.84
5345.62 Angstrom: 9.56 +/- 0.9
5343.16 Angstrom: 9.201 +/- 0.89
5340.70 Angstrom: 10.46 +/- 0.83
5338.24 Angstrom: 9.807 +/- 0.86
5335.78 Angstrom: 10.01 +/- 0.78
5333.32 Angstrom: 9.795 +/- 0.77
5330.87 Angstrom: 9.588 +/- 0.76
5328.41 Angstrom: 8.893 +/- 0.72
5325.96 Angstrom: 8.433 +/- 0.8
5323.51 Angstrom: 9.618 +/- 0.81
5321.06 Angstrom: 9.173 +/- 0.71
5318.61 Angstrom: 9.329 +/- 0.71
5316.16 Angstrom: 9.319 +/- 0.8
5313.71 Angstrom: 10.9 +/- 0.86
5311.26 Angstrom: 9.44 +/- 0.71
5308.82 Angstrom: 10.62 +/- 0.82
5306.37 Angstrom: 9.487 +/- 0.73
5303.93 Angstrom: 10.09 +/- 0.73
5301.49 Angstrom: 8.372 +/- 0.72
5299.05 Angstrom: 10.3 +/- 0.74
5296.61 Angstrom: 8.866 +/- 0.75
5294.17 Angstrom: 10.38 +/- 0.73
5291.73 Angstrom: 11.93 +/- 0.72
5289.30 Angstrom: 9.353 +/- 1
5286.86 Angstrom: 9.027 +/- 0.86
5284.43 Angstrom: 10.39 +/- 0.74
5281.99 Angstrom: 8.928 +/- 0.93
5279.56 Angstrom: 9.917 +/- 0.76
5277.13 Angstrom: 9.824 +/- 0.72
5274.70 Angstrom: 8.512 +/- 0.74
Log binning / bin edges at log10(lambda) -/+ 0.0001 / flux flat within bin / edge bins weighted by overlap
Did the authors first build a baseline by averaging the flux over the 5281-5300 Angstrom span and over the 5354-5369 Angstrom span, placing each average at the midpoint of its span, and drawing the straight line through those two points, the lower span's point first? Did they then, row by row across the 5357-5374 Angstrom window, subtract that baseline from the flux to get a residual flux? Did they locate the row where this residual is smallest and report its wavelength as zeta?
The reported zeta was 5365.35 Angstrom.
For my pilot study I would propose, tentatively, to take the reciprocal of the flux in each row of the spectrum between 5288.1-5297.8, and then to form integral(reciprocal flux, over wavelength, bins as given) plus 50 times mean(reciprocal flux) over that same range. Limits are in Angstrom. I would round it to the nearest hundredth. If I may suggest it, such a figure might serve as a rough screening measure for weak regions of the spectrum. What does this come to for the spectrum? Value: 5.97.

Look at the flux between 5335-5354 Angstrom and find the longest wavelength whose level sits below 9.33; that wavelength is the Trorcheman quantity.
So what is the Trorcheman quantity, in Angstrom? 5343.16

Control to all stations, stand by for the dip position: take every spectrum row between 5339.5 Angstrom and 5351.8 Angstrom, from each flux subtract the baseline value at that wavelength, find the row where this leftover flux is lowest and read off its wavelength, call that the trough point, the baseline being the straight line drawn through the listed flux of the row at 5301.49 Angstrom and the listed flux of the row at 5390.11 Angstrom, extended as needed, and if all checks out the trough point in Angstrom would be 5343.16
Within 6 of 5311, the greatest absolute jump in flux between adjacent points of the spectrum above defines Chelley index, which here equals 1.6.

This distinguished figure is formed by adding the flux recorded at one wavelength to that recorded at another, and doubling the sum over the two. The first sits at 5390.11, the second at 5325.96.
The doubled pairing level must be 36.8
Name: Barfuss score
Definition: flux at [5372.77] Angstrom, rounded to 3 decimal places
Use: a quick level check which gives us 10.940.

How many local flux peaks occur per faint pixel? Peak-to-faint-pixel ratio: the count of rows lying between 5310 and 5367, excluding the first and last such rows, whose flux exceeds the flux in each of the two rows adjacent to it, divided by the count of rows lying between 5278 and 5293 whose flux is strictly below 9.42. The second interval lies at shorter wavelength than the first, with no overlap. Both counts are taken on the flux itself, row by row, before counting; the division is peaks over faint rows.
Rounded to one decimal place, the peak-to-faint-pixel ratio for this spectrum 2.3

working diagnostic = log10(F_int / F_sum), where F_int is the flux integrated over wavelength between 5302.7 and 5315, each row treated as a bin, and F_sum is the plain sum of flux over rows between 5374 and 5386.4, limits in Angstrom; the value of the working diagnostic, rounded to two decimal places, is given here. 0.39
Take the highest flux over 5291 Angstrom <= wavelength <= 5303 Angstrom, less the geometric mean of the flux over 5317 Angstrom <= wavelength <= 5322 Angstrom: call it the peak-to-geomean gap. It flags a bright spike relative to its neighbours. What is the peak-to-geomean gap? 2.7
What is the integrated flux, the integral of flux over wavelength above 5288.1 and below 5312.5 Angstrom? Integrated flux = 241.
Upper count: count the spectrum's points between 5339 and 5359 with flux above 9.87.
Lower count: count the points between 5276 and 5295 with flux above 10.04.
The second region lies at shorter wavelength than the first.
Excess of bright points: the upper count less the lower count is 2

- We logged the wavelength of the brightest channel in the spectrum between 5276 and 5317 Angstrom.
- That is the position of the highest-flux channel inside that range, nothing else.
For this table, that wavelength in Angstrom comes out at 5291.73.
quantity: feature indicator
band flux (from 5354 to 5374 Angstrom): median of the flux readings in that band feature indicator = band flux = 10.1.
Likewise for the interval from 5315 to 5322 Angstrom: 9.3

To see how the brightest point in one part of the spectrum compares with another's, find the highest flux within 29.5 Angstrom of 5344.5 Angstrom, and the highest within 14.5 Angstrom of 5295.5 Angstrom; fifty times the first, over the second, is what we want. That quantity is 50.0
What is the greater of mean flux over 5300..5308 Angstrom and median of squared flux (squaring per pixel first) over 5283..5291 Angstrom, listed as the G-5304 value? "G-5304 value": 87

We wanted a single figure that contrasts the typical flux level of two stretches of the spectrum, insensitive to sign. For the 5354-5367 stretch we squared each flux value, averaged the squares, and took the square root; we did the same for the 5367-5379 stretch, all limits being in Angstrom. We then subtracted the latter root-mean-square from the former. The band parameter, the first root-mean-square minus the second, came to 0.1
